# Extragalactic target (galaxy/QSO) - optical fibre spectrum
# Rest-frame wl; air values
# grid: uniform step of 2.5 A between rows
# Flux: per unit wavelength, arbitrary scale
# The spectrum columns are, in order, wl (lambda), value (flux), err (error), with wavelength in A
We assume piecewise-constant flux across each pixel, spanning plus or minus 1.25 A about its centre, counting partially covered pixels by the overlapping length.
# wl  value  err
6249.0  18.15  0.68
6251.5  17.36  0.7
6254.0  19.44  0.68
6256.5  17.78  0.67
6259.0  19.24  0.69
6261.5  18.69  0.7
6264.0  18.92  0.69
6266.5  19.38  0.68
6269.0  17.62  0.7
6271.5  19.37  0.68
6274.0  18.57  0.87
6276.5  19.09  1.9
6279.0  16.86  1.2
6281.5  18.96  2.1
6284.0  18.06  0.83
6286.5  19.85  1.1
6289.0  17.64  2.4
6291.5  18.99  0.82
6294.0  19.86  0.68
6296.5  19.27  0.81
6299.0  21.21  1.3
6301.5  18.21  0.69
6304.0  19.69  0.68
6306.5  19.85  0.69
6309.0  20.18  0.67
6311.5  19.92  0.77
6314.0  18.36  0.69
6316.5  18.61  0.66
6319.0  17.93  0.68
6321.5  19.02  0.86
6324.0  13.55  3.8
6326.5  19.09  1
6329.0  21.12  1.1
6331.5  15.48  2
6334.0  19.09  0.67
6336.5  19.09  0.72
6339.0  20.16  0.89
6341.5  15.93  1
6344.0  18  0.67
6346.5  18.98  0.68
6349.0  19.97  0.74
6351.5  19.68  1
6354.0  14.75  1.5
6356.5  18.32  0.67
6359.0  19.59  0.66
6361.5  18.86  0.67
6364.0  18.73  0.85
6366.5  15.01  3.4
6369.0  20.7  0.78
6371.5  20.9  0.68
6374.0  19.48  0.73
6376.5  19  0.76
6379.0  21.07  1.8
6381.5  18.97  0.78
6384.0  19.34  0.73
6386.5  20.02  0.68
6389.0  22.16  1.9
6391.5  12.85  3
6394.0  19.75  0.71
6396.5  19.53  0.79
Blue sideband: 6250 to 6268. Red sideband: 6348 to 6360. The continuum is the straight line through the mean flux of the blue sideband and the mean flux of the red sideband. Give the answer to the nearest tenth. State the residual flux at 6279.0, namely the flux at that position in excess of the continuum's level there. -1.8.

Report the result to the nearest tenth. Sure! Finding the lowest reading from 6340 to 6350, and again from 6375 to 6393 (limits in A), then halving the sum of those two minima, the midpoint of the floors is 14.4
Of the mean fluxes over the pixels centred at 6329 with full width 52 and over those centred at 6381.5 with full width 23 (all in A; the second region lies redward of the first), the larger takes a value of 19.3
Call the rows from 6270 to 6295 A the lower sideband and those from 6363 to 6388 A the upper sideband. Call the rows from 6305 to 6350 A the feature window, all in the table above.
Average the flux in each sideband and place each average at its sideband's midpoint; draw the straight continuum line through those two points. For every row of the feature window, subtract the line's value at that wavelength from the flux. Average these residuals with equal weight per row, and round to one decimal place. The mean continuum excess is -0.4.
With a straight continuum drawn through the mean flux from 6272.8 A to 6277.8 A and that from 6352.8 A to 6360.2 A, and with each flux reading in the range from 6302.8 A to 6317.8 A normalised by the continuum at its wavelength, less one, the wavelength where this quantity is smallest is 6314.0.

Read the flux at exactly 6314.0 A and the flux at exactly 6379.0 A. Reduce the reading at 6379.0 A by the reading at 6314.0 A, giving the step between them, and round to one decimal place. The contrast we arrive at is 2.7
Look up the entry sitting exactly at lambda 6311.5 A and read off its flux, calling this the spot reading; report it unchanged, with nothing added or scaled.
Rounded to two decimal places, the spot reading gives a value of 19.92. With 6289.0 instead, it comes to 17.64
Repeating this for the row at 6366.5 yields 15.01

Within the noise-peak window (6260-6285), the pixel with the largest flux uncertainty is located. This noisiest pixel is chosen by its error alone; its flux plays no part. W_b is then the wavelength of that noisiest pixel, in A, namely 6281.5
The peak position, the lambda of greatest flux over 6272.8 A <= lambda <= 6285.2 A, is 6276.5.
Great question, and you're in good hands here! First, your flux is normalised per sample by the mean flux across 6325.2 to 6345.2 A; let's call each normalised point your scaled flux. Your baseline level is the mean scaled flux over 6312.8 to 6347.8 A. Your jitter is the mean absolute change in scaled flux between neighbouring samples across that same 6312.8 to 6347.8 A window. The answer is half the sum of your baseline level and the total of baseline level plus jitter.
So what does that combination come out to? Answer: 1.05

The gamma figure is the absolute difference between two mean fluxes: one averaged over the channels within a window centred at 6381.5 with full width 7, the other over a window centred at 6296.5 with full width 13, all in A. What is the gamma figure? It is 0.3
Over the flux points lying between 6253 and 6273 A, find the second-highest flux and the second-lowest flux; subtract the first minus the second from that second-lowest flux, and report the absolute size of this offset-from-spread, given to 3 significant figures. 16.2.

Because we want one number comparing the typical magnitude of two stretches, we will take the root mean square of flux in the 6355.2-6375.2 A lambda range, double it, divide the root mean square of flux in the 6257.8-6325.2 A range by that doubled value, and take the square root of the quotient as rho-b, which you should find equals 0.703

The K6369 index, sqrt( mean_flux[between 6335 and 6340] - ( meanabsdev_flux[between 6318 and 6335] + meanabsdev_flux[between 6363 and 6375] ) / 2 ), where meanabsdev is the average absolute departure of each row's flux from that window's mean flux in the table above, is 4.22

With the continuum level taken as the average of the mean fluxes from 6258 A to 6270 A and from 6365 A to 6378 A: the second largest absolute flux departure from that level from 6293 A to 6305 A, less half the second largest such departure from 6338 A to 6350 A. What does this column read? 0.3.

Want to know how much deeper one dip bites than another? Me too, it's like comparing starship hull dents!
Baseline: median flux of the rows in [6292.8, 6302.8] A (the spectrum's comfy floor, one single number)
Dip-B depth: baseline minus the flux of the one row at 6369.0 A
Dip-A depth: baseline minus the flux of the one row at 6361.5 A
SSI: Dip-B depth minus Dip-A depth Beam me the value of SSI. -1.8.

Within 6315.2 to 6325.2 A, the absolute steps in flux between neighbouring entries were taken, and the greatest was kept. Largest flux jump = 5.47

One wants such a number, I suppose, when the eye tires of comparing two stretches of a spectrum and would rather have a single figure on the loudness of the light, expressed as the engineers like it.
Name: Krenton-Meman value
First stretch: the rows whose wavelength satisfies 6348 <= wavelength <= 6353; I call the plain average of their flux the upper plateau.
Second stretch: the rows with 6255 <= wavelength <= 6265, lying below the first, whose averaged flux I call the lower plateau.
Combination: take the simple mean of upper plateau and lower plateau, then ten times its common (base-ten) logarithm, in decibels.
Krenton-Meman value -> 12.8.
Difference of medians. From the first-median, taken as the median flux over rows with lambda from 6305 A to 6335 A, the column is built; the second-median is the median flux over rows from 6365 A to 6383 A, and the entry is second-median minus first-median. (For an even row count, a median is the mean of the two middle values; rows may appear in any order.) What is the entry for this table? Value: 0.4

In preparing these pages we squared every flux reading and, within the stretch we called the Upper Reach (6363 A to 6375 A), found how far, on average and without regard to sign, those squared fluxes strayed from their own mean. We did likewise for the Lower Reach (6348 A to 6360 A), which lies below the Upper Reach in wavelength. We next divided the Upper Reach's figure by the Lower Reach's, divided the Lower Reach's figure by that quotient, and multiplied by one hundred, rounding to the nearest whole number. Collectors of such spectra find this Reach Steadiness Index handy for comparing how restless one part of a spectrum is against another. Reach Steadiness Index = 4862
